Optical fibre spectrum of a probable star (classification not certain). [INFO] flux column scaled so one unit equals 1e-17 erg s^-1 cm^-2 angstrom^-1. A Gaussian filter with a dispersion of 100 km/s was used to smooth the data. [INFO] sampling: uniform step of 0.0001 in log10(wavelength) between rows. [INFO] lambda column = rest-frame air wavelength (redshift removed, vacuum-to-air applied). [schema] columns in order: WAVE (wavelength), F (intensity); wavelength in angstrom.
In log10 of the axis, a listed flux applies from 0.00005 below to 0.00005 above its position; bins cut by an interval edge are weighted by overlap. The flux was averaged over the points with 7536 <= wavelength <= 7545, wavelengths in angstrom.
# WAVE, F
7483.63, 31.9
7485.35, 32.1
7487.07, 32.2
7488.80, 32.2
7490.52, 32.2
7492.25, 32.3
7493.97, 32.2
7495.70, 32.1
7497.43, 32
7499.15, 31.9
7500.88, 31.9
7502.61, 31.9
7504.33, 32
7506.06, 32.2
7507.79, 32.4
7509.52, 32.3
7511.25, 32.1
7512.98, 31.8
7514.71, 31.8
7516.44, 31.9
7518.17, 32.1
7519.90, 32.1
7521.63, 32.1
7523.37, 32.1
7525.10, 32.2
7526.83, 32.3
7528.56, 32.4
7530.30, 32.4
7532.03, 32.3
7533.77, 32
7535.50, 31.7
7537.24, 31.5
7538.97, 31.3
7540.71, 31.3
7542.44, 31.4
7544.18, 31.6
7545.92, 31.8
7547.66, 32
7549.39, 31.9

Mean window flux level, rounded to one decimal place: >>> 31.4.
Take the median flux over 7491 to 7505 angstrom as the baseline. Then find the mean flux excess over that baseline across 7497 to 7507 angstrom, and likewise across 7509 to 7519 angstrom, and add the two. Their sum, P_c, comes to -0.02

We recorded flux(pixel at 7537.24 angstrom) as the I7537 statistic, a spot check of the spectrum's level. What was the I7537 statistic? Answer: 31.5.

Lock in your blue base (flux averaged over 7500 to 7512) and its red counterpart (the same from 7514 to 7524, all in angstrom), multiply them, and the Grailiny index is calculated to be 1028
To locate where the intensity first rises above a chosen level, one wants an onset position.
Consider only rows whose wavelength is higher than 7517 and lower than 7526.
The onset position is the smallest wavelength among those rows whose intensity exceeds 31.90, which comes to 7518.17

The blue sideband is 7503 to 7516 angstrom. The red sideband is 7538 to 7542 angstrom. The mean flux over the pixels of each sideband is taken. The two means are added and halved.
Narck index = 31.7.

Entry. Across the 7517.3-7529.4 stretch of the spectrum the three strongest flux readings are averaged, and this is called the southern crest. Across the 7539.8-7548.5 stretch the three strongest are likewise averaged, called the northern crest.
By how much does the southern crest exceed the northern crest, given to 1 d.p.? 0.5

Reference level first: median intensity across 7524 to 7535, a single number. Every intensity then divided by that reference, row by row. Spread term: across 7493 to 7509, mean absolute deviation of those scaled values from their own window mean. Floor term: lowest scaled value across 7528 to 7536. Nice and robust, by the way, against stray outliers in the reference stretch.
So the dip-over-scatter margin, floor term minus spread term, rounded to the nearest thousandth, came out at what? 0.977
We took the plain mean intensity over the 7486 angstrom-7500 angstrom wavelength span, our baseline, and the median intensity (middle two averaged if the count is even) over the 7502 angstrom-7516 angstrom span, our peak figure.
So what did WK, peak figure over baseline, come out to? 1.00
